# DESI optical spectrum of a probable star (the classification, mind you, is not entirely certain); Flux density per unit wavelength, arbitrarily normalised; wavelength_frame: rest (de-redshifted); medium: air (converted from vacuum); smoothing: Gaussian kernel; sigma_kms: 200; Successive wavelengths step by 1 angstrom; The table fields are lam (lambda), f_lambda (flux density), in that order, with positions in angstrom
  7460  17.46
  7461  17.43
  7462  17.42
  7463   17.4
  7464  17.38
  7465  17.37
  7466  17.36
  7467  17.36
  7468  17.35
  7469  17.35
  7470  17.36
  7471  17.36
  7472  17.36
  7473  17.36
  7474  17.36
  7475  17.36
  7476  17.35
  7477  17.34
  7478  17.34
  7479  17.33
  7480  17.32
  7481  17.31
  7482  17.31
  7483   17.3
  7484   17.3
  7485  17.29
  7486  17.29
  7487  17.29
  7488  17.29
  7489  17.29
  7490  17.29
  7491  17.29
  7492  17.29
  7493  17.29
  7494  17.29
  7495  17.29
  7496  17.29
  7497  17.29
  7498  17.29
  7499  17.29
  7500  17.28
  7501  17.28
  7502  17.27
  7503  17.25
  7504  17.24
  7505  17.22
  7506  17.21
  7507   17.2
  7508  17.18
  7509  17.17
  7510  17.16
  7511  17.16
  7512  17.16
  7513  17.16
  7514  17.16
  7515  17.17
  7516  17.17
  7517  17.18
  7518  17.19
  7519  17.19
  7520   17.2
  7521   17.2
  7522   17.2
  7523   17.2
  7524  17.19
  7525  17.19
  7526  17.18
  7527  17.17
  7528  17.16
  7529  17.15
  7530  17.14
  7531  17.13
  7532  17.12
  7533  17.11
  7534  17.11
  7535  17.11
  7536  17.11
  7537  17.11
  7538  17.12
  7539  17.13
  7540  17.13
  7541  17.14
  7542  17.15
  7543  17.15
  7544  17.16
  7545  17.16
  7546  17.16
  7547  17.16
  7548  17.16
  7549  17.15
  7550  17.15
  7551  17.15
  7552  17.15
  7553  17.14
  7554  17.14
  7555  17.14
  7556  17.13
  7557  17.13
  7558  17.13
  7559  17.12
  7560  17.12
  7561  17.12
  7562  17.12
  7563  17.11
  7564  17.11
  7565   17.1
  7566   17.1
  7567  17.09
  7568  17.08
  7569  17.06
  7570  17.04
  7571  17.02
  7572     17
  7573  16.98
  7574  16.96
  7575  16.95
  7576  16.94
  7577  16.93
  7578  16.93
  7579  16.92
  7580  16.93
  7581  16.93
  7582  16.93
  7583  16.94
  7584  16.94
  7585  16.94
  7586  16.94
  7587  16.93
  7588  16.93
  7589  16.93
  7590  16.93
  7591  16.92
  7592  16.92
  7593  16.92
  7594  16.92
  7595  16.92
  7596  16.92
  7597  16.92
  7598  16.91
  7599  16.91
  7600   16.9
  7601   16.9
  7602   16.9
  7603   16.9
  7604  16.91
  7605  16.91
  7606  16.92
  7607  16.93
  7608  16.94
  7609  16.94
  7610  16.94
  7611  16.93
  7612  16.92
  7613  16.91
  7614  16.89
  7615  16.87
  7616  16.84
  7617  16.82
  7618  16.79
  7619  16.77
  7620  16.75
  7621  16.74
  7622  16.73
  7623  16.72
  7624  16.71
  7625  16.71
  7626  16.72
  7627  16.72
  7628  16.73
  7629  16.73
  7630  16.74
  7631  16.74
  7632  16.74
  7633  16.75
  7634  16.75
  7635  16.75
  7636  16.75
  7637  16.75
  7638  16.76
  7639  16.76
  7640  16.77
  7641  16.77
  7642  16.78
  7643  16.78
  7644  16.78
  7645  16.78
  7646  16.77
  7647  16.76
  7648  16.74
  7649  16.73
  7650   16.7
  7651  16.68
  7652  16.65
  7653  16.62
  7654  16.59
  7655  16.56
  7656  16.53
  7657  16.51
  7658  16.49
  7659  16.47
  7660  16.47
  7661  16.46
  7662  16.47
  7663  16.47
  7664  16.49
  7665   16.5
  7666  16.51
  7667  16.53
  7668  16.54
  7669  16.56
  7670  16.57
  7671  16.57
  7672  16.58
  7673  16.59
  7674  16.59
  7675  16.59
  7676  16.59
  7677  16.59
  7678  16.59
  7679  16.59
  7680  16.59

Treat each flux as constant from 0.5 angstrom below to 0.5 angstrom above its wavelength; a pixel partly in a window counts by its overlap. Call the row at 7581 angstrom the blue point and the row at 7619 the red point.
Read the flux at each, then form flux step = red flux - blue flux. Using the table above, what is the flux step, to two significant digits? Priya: -0.16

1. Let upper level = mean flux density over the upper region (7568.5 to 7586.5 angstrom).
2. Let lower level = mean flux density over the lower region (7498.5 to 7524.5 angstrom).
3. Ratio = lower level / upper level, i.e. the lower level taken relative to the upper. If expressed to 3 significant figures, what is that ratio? 1.01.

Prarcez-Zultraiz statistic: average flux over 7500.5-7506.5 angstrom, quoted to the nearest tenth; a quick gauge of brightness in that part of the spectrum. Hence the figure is 17.2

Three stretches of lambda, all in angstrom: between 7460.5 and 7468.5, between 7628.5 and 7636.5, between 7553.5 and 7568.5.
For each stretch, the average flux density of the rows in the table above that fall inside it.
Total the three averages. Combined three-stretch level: 51.2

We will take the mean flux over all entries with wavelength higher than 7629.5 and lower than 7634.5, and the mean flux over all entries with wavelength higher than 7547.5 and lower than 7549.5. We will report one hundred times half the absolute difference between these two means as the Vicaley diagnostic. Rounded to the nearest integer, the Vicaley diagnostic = 21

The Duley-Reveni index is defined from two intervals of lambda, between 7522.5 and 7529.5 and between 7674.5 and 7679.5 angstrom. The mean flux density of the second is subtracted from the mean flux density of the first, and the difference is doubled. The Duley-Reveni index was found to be 1.2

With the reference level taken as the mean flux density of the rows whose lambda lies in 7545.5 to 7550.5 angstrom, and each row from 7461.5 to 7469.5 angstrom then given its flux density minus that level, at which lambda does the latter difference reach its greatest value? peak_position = 7462 angstrom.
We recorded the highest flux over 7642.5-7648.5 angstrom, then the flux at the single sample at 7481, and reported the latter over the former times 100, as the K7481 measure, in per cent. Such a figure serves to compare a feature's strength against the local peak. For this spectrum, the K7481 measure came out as 103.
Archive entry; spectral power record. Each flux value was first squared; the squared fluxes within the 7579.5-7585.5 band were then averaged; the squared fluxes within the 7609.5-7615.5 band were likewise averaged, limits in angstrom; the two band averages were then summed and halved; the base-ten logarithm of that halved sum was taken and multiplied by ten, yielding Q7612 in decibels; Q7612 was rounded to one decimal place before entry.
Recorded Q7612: 24.6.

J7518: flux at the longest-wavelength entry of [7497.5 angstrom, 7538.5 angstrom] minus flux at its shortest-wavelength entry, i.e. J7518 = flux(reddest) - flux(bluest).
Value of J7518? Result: -0.17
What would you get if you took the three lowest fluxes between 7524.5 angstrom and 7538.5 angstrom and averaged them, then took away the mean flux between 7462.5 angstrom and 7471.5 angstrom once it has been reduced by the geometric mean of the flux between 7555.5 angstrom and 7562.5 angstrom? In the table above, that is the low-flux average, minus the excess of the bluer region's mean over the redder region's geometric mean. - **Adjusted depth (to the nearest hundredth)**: 16.87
